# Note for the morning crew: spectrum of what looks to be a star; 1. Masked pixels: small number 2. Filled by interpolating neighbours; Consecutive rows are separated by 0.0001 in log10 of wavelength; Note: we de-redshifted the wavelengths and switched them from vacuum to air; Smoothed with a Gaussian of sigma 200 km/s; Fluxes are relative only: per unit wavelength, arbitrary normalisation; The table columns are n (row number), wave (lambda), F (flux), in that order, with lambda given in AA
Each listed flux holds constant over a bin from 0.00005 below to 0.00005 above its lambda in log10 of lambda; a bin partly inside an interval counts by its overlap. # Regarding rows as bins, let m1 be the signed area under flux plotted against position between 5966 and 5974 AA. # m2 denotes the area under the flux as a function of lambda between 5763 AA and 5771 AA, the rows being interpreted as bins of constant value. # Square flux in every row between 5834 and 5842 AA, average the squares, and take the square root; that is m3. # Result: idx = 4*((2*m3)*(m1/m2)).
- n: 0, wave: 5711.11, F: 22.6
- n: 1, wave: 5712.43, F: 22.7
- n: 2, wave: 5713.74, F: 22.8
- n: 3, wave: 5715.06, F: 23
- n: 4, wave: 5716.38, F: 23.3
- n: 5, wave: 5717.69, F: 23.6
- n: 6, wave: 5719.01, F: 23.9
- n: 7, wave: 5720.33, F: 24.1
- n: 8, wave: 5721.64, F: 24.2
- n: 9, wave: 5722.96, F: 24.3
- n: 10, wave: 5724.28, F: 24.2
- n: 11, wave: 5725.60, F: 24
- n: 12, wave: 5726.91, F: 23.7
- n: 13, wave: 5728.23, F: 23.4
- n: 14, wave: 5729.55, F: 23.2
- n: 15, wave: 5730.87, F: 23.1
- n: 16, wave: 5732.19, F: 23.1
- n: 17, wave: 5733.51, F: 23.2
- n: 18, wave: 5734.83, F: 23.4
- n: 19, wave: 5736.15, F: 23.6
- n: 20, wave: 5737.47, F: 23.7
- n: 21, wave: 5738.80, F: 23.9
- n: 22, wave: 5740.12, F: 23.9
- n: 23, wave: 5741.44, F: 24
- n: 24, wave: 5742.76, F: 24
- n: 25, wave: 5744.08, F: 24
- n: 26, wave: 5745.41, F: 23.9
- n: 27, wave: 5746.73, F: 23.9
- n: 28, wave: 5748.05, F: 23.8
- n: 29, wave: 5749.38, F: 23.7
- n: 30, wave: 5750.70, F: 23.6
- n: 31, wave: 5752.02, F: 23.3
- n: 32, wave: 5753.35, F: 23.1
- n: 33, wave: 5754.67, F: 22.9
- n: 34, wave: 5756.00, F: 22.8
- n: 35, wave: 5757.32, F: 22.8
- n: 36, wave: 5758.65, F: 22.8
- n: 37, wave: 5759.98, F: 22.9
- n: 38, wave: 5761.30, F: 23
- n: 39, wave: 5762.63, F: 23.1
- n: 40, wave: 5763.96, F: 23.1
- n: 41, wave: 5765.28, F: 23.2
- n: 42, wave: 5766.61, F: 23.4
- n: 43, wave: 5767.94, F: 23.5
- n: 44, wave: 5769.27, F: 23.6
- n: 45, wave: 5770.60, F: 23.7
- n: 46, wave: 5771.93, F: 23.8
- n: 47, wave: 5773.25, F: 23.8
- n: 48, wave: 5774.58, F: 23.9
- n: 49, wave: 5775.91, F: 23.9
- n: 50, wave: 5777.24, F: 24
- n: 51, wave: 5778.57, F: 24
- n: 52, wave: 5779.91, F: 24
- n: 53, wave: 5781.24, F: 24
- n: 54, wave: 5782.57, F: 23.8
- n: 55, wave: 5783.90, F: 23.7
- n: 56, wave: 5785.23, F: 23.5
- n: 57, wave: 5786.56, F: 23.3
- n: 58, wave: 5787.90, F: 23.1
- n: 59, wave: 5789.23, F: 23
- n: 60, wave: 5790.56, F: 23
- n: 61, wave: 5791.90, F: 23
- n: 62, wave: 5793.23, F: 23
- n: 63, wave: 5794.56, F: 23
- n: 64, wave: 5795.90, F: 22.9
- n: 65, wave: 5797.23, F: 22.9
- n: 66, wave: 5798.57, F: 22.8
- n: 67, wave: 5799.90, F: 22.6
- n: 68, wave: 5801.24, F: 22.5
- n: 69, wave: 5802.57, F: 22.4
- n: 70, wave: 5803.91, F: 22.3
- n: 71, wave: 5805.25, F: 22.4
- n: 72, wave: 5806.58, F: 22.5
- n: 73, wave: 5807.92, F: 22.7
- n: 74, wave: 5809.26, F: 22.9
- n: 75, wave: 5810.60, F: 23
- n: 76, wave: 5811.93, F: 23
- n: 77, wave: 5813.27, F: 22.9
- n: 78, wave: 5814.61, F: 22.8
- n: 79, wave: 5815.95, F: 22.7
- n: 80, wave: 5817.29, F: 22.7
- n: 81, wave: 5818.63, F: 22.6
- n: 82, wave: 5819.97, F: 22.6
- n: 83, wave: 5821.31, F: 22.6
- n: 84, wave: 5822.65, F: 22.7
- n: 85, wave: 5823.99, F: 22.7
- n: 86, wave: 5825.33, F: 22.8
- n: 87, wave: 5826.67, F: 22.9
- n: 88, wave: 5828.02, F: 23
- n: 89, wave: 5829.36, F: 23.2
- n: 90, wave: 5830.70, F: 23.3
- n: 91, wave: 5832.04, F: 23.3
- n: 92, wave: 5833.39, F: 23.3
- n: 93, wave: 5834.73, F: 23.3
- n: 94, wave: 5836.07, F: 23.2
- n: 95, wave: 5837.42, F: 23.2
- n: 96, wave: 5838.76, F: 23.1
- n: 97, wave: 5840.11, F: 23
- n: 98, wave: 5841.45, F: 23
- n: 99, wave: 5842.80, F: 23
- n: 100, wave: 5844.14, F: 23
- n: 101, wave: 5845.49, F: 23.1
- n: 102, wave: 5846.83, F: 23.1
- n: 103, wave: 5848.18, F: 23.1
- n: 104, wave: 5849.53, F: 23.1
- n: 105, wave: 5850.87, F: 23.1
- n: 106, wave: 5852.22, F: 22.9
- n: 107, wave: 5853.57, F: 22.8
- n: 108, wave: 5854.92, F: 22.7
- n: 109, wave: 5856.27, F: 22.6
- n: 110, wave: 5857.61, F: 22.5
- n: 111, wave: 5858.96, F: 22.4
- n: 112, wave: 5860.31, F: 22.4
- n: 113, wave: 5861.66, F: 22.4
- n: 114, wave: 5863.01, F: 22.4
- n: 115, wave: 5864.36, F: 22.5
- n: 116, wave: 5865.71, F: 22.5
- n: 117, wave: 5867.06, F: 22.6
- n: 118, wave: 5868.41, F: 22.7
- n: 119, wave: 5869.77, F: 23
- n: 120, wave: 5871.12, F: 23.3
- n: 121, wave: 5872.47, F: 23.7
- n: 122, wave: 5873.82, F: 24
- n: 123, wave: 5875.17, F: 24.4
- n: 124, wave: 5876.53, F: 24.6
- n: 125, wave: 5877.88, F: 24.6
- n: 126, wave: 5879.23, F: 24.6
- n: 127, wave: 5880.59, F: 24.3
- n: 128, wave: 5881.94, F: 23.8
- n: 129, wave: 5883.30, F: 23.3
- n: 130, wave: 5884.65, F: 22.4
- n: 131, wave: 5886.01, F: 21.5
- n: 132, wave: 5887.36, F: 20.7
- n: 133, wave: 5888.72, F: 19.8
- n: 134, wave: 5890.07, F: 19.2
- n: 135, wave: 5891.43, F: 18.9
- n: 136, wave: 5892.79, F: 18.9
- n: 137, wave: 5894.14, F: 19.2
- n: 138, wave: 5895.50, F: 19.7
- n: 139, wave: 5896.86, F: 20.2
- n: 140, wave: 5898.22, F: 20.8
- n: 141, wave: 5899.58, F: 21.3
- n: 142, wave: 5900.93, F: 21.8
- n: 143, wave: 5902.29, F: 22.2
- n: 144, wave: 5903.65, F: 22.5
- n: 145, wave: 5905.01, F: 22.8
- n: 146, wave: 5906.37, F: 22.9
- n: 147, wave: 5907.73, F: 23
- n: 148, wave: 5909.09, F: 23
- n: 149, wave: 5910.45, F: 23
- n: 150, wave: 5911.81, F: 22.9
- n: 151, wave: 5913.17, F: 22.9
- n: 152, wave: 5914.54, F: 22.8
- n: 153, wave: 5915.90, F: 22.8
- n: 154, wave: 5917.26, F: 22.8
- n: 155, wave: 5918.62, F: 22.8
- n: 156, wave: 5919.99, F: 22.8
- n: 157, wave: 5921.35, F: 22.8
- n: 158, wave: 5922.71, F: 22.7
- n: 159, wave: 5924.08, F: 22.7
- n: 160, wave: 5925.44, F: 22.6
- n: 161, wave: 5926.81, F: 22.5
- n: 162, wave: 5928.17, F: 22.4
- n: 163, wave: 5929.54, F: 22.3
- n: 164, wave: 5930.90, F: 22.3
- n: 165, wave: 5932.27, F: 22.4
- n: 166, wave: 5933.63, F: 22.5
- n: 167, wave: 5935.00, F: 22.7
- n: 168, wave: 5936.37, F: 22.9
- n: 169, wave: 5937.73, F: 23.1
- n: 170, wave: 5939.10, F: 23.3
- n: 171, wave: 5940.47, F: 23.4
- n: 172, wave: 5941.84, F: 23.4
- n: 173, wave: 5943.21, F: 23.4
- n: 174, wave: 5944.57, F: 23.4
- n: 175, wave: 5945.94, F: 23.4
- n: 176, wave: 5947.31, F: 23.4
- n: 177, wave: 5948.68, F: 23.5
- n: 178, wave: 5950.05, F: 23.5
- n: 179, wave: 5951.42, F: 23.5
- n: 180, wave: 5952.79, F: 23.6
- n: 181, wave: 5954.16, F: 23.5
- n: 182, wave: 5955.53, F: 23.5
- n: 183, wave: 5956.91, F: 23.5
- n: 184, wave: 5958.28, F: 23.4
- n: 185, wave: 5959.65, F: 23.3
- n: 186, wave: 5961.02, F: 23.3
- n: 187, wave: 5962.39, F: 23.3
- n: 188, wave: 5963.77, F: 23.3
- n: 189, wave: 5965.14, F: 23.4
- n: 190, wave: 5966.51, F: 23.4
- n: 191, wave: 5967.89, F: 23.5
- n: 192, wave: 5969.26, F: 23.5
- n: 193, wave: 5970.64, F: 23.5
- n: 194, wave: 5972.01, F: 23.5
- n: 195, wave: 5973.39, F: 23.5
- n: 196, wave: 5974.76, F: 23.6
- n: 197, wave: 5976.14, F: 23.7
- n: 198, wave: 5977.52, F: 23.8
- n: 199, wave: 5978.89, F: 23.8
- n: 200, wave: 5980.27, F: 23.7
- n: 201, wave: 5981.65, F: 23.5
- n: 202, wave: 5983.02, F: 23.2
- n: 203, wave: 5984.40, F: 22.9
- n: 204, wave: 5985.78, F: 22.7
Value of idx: 186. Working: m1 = 188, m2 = 187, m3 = 23.1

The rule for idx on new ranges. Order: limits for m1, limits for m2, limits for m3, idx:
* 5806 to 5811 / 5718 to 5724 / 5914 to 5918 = 143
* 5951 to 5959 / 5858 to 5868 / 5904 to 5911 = 154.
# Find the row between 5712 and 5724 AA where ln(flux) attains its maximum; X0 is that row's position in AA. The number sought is 5722.96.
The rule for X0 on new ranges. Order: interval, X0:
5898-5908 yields 5907.73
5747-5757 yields 5748.05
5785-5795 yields 5785.23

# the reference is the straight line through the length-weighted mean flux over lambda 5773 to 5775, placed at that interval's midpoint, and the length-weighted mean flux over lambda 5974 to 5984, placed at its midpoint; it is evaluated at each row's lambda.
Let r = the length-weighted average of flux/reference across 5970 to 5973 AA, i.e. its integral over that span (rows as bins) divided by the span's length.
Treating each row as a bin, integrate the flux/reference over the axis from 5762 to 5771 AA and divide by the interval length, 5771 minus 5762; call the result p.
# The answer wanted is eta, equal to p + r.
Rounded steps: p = 0.979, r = 0.995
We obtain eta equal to 1.97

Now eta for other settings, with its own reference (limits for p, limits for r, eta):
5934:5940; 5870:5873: 1.96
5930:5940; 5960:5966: 1.95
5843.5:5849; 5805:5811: 1.92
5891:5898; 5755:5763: 1.78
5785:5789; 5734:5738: 1.96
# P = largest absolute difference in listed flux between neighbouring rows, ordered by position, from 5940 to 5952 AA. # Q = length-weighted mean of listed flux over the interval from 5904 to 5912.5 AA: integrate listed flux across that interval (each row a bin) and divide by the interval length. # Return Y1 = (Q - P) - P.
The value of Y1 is 22.7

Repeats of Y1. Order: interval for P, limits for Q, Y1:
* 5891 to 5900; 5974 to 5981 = 22.5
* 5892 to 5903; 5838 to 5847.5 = 21.9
